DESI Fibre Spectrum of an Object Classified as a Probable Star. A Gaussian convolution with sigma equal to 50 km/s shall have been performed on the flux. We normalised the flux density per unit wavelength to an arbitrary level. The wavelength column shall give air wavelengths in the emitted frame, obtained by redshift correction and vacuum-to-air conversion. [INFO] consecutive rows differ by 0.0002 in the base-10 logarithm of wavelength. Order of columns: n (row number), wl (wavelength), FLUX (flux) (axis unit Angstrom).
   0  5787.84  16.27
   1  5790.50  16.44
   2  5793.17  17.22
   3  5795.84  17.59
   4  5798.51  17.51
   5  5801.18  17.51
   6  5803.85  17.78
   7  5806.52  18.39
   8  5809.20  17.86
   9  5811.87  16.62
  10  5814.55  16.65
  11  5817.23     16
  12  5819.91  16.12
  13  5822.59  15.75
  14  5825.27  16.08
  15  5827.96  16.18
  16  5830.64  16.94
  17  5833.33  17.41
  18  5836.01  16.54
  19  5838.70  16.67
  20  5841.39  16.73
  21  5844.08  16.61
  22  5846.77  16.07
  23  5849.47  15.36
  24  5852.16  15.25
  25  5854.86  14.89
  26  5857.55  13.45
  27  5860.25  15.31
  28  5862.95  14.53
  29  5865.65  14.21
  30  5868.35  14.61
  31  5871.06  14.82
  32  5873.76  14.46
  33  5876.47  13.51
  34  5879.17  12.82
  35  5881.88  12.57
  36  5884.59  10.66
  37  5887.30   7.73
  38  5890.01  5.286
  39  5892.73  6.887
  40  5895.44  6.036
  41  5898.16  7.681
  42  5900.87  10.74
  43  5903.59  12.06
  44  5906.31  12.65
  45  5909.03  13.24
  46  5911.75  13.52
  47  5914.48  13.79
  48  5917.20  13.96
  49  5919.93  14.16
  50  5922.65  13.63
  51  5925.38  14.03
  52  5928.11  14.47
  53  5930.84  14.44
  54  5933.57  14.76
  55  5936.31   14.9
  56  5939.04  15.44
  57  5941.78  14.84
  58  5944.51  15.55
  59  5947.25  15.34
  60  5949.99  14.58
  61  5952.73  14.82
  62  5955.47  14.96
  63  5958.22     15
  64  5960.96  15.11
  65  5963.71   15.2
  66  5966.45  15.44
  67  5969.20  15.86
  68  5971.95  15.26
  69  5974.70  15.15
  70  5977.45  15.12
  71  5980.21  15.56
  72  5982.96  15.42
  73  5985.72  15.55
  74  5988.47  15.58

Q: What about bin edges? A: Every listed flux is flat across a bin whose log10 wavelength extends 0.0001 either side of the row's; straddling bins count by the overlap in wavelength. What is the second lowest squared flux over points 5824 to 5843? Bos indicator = 262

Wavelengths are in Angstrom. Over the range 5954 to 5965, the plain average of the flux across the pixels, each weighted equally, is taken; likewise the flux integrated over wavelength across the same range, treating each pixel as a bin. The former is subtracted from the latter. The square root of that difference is 12.3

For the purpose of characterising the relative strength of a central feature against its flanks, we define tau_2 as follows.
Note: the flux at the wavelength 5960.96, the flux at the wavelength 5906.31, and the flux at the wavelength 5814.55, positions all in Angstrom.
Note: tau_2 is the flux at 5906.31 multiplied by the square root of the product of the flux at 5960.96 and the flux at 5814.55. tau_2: 201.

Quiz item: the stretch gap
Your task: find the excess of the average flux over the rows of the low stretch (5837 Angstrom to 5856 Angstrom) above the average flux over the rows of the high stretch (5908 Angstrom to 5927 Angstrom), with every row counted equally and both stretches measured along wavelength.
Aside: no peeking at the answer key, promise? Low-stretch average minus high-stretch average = 2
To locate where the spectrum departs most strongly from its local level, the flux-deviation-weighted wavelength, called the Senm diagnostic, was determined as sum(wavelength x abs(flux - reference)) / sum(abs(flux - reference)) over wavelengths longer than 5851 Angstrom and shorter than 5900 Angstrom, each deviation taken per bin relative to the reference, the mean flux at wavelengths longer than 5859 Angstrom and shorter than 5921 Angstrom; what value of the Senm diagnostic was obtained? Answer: 5878.5 Angstrom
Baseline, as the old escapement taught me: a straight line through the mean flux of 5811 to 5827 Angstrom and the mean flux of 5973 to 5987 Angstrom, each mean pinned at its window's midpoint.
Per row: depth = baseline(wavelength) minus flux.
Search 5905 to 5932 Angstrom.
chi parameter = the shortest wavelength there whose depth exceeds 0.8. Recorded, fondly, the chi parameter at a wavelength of 5906.31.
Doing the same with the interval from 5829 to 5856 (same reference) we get 5854.86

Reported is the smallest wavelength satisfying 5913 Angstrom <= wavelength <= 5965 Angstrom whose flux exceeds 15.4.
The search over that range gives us 5939.04 Angstrom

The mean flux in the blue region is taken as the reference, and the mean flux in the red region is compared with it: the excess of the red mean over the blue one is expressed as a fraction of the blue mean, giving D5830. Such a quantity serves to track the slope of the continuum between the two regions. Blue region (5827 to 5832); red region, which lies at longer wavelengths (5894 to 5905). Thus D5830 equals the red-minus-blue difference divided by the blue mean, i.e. -0.45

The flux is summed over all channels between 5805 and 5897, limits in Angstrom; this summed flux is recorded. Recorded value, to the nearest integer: 489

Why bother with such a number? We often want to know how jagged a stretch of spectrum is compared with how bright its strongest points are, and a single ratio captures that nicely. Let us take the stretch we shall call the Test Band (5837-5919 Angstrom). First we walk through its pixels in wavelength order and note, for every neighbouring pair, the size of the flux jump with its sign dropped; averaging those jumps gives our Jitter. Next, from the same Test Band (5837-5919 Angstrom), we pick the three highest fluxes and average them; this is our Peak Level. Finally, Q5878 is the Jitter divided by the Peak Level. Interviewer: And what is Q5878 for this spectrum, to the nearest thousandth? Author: 0.055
